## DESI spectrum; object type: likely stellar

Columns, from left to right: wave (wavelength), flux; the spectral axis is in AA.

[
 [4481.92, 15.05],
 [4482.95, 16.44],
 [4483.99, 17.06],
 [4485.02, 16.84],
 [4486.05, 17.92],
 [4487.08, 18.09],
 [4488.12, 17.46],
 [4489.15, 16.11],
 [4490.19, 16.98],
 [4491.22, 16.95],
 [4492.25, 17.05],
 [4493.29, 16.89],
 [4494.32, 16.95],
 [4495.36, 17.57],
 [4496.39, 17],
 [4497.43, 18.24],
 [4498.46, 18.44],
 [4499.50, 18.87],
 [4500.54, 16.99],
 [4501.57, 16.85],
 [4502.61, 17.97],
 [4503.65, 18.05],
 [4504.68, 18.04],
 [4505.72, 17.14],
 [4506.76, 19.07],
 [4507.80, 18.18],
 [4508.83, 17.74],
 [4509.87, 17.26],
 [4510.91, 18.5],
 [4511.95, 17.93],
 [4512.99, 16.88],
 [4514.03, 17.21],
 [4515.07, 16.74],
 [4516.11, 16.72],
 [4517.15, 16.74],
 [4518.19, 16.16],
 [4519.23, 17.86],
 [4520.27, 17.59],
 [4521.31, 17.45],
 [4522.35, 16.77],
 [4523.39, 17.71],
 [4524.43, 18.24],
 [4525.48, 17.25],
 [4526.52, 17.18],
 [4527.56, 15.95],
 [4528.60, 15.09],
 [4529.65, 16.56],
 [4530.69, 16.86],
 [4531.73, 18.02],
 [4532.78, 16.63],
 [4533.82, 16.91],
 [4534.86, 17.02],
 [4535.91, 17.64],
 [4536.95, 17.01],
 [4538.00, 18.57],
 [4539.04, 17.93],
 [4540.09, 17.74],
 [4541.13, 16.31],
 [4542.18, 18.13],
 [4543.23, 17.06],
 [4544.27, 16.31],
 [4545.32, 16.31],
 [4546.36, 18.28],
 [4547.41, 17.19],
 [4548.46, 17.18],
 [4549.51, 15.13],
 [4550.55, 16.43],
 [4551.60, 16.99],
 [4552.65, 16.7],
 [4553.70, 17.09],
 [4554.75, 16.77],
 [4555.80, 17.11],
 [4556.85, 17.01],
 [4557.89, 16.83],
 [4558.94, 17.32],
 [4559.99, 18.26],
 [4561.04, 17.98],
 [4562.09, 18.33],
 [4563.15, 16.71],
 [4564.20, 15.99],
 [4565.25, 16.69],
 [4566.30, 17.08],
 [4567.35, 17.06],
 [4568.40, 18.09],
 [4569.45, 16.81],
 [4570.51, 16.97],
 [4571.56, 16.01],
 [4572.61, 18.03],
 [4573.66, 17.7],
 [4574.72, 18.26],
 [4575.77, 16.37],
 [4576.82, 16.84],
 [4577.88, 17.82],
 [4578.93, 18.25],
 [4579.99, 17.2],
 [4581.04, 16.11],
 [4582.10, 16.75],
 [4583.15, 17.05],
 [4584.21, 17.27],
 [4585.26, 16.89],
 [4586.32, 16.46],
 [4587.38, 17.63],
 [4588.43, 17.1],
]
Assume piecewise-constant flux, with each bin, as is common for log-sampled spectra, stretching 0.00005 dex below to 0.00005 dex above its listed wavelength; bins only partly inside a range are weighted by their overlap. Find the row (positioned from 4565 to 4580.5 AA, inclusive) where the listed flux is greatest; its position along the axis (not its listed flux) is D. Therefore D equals 4574.72 AA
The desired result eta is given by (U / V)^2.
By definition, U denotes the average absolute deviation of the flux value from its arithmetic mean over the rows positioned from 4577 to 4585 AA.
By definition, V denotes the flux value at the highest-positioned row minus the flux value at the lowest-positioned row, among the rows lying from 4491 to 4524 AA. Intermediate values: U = 0.49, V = 0.8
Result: 0.4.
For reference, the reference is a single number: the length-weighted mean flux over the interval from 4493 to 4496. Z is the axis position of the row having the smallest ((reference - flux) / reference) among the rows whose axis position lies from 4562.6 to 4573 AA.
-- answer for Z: 4568.40 AA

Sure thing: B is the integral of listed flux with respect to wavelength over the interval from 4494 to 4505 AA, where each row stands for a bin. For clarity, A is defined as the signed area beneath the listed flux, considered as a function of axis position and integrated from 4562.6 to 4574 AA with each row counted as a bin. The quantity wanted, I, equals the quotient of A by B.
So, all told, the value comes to 0.99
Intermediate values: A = 194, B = 195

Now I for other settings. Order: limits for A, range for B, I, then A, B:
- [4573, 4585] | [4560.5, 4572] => 1.05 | 207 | 196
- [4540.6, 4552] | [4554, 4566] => 0.93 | 192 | 206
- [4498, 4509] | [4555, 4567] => 0.96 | 197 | 206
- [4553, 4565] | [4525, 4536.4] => 1.08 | 206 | 192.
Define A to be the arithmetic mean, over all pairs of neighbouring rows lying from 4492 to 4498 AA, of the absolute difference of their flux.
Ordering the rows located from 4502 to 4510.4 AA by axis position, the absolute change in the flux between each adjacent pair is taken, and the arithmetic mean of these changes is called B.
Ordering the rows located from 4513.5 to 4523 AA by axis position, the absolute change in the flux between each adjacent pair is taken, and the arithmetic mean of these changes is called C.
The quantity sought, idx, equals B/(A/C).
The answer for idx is 0.62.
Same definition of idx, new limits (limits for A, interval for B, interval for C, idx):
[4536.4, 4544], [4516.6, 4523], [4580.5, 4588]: 0.32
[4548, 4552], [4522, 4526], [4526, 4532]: 0.63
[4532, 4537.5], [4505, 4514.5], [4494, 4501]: 1.74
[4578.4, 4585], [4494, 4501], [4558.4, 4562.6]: 0.65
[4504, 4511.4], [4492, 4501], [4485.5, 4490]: 0.47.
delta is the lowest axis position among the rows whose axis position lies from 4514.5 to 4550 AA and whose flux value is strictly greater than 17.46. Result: 4519.23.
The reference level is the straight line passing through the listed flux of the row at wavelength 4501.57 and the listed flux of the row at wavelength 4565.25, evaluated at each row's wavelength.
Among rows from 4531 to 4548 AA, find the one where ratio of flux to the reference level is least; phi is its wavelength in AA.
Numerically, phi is 4541.13 AA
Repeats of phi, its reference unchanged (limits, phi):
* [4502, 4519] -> 4518.19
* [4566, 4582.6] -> 4571.56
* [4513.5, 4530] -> 4528.60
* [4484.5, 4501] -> 4489.15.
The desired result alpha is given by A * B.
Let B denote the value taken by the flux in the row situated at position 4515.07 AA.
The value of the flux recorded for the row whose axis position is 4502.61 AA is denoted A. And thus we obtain 301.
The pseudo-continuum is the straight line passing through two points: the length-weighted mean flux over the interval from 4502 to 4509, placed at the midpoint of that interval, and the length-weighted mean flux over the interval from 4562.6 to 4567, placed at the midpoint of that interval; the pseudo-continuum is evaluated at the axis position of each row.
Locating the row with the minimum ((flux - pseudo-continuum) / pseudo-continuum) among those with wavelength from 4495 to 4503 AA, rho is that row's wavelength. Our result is 4501.57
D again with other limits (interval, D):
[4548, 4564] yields 4562.09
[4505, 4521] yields 4506.76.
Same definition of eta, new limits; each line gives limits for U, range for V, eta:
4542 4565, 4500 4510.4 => 4.6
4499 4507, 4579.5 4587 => 0.8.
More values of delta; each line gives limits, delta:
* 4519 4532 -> 4519.23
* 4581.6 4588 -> 4587.38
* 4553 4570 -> 4559.99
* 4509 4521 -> 4510.91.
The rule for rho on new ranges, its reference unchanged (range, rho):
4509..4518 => 4515.07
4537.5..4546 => 4541.13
